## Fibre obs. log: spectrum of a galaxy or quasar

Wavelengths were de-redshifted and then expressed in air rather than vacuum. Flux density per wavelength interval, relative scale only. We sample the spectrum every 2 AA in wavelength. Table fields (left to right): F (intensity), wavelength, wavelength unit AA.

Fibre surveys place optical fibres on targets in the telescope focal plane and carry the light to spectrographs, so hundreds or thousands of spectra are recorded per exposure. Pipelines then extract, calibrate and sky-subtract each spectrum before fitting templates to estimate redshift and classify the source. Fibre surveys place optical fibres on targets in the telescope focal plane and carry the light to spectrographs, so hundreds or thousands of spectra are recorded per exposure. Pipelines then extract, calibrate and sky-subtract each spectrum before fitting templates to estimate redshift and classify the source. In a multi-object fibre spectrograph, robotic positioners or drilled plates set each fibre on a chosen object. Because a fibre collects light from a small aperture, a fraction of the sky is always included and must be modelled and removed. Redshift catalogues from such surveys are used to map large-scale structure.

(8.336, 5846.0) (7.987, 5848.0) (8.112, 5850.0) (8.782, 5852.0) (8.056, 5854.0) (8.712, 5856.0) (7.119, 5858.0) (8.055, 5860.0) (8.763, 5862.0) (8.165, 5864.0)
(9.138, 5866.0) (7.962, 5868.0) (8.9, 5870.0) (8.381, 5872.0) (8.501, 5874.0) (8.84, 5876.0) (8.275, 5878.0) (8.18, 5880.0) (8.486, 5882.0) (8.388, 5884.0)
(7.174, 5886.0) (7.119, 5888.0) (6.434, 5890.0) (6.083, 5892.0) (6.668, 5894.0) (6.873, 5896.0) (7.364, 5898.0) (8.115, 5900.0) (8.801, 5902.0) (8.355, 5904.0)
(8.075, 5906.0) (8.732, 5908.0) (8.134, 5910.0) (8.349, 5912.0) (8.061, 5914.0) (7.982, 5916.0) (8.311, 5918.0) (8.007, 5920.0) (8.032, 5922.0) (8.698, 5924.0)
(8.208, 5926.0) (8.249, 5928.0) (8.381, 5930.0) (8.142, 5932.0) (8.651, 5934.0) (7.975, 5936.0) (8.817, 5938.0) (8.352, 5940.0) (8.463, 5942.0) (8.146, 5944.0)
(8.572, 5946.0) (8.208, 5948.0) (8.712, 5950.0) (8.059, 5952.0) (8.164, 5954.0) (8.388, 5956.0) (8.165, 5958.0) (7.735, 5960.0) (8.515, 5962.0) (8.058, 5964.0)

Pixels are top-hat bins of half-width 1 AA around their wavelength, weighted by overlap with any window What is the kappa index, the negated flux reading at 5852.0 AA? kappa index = -8.78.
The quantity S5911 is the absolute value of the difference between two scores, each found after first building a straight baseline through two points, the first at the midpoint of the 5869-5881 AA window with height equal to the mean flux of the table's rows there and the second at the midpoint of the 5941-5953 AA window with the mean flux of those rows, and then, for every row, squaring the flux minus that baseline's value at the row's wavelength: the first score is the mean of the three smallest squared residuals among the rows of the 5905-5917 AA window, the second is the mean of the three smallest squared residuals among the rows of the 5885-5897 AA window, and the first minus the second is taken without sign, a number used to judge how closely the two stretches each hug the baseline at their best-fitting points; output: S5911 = 2.0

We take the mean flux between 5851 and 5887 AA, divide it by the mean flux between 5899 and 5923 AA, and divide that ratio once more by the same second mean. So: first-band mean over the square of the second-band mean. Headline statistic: 0.122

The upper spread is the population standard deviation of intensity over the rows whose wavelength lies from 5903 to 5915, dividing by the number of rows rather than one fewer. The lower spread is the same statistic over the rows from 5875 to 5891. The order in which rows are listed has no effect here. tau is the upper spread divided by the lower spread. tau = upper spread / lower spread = 0.30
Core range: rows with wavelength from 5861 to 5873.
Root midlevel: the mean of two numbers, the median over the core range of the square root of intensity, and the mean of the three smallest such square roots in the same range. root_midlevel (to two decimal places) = 2.89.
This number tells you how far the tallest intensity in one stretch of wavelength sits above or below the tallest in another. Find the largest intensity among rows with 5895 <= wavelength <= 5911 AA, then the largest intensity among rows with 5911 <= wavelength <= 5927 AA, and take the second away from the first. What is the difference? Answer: 0.1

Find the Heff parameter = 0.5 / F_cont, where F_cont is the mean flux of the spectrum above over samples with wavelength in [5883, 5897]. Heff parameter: 0.0718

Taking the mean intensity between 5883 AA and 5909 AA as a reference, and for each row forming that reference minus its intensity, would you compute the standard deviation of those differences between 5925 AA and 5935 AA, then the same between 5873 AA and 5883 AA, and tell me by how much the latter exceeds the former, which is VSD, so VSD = 0.05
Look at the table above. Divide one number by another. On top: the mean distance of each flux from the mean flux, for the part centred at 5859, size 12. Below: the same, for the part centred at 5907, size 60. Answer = 0.8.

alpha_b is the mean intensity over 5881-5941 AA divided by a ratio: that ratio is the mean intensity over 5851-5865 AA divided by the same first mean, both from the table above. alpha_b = 7.7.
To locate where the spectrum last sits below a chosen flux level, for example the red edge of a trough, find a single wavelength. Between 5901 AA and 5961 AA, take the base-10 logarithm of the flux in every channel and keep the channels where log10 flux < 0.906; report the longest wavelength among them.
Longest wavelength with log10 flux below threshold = 5960.0 AA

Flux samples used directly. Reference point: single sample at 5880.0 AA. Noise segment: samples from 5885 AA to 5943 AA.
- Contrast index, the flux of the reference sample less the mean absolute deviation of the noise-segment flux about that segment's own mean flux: 7.63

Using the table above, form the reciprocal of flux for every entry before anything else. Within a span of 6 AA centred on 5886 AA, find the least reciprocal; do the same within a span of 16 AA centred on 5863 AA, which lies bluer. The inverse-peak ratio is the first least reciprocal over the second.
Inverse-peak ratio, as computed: 1.09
